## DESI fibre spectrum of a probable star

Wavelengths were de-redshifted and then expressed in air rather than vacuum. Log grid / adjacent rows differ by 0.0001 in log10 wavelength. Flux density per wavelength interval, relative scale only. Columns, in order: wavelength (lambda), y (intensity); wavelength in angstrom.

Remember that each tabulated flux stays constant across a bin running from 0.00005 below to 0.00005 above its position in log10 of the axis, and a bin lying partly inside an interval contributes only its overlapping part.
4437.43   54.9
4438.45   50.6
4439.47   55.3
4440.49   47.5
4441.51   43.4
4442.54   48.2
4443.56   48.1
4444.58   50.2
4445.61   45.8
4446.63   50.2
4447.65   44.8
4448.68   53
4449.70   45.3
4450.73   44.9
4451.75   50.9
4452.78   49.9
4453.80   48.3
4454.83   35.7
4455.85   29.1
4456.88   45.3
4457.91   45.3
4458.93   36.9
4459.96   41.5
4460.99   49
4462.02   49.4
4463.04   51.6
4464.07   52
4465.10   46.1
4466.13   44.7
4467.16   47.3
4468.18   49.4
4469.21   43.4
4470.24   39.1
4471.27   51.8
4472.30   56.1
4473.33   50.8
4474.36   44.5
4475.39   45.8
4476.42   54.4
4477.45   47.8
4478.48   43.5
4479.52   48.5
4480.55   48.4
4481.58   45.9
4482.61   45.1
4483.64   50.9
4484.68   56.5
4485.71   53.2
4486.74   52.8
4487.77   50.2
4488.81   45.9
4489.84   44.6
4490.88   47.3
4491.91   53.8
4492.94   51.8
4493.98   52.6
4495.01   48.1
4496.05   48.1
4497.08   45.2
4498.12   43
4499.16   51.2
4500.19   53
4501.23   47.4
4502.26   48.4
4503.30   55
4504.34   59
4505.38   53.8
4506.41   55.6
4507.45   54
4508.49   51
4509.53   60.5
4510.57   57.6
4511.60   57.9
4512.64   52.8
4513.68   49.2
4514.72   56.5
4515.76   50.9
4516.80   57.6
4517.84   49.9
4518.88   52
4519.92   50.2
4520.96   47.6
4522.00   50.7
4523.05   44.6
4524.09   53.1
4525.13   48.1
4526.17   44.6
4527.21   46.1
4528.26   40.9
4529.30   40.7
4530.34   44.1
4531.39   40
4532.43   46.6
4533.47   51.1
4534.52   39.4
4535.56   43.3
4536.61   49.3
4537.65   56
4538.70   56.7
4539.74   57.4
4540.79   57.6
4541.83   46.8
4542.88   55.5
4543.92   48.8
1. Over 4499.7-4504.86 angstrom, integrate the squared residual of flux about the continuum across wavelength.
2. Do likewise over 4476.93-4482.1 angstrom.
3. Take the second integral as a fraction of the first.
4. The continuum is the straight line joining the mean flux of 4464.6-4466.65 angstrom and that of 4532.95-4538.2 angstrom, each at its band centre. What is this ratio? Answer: 0.1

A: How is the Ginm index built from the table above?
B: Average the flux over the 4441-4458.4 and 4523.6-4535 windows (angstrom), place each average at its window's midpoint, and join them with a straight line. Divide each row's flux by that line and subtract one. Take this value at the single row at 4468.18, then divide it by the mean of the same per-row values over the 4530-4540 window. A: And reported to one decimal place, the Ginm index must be 1.1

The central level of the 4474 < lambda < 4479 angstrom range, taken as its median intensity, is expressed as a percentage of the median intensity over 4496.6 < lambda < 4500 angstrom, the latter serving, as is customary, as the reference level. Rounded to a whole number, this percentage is 101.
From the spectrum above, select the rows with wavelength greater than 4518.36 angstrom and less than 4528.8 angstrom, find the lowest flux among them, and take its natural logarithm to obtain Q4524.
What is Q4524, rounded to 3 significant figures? 3.71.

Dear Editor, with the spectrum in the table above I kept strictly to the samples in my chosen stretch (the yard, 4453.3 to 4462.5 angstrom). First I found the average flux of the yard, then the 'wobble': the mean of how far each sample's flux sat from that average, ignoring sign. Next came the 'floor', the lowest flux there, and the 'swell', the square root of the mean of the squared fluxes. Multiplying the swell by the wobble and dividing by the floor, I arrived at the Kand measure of 8.5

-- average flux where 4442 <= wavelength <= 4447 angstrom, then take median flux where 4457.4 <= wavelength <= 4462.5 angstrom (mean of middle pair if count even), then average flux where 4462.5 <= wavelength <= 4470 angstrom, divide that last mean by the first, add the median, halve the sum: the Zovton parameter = 23.1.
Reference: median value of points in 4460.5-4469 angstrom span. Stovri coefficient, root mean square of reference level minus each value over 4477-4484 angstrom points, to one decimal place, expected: 3.1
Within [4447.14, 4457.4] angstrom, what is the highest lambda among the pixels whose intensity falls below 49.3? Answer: 4456.88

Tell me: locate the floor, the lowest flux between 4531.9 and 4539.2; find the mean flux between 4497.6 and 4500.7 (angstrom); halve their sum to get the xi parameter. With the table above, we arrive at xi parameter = 44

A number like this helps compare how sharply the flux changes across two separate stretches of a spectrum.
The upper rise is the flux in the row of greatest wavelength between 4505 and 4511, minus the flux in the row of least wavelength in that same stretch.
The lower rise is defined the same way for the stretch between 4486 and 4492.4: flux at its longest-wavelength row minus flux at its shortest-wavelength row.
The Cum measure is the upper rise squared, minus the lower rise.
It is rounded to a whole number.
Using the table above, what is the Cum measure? 13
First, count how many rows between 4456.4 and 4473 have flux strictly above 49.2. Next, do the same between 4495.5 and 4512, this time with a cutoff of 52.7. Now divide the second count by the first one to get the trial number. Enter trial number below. 1.5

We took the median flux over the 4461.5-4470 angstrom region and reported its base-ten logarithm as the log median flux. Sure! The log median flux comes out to 1.68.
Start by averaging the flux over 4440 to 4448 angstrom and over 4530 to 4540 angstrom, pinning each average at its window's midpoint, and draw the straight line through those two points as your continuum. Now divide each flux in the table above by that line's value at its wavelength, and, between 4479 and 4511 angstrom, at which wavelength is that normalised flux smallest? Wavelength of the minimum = 4498.12 angstrom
